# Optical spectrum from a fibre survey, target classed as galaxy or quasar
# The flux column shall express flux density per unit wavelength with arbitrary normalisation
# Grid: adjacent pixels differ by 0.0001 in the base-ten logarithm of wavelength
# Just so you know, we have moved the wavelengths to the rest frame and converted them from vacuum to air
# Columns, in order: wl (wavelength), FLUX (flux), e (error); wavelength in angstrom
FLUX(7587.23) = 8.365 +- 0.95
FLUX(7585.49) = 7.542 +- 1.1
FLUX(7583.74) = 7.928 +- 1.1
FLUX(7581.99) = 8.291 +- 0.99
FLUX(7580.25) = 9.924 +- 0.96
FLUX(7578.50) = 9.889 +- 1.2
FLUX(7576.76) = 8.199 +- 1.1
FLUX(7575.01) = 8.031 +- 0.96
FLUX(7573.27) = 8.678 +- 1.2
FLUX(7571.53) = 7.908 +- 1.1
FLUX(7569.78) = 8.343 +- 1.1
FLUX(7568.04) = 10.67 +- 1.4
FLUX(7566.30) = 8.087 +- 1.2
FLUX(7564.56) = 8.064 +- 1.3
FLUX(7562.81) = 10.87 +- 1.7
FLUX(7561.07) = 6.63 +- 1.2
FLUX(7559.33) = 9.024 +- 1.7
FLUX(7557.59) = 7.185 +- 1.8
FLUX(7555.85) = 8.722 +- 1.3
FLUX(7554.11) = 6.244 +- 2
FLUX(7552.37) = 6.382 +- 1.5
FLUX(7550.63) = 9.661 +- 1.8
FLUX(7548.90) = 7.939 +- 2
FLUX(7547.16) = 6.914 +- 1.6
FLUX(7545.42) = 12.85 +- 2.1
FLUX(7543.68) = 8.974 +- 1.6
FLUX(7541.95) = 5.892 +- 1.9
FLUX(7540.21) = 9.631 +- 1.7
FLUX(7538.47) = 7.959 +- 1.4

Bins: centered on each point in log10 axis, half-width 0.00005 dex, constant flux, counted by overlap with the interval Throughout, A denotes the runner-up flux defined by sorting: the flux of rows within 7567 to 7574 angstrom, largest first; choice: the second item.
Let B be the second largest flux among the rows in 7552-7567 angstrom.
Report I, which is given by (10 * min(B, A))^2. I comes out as 7531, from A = 8.678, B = 9.024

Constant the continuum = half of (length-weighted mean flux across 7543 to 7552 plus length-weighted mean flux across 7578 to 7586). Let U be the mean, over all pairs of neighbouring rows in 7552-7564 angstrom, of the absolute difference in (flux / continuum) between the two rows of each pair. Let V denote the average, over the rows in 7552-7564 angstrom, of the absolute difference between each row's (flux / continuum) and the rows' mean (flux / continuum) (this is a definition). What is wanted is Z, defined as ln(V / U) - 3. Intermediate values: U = 0.24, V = 0.16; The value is -3.38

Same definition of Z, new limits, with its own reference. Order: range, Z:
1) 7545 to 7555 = -3.22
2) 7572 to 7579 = -3.34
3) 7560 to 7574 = -3.57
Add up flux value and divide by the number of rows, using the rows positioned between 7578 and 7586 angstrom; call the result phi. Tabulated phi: 8.71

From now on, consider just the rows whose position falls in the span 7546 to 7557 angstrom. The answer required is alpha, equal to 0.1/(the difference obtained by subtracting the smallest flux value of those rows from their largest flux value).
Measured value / 0.029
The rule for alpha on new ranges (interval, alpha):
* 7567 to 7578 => 0.036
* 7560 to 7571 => 0.024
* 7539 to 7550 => 0.014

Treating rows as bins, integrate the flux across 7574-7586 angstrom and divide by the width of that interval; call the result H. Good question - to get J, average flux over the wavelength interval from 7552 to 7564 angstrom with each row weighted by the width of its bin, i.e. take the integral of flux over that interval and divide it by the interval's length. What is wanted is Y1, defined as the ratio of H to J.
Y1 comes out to 1.08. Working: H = 8.57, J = 7.9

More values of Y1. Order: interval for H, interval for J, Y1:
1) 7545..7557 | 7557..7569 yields 0.94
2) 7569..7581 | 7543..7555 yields 1.03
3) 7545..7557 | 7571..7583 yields 0.94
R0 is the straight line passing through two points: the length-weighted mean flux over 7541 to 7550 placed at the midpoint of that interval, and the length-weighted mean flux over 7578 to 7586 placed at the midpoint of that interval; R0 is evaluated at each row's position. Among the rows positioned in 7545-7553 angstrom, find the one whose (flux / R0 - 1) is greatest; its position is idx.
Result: 7545.42 angstrom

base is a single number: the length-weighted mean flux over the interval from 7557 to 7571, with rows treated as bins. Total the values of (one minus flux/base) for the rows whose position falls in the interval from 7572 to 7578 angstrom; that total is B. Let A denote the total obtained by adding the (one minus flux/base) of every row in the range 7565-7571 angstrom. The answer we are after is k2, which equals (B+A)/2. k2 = 0.0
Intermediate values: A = -0.1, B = 0.1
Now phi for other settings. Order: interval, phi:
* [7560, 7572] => 8.65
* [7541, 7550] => 8.51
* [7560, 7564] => 8.75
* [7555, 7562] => 7.89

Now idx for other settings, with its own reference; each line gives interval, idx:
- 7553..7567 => 7562.81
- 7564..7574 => 7568.04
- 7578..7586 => 7580.25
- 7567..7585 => 7568.04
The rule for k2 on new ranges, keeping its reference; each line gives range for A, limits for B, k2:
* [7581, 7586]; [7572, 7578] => 0.2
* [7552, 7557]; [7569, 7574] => 0.3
